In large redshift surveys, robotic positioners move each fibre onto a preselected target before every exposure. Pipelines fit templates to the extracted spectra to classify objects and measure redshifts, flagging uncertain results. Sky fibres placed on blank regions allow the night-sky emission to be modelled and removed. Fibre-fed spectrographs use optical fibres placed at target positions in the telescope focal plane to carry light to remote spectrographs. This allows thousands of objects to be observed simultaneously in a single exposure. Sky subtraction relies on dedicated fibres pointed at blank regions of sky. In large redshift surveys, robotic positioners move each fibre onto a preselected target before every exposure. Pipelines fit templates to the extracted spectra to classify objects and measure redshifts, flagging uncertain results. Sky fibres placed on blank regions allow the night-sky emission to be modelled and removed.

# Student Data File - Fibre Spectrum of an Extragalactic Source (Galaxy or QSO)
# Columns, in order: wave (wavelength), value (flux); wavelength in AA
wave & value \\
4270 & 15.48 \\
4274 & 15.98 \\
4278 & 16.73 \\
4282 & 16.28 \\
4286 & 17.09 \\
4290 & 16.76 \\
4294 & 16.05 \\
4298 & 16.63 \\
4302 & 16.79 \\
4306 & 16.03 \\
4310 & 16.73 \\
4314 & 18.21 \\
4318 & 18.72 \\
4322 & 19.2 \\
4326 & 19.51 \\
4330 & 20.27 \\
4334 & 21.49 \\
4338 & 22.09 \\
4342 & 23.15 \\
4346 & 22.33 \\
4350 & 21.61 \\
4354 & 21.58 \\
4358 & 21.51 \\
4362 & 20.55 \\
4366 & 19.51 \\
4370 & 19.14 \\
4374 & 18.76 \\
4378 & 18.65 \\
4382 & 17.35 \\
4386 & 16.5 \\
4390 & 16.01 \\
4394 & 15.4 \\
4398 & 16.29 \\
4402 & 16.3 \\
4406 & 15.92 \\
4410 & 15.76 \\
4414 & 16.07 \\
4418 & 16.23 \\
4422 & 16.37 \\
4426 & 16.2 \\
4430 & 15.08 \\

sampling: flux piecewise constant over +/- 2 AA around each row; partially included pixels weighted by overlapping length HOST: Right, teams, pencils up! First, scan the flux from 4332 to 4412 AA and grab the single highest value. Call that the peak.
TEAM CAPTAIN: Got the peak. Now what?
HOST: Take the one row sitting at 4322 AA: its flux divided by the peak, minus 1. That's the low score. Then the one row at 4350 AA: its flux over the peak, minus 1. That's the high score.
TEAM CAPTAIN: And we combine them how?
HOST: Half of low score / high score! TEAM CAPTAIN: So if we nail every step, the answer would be 1.3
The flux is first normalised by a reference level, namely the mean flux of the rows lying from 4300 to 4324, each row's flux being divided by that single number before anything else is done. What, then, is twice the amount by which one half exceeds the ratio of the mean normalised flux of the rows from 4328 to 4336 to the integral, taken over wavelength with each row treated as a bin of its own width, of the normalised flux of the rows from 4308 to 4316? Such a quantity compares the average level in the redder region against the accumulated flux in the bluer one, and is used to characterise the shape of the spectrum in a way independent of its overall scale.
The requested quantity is 0.701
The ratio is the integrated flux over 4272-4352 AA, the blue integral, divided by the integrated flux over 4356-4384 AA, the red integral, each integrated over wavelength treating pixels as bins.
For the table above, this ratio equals 2.7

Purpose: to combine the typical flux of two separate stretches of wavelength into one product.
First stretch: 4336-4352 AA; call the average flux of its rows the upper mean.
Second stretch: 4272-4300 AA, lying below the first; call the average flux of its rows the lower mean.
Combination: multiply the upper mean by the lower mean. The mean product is 368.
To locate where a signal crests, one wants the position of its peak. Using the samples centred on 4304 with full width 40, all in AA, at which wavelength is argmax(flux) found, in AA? 4322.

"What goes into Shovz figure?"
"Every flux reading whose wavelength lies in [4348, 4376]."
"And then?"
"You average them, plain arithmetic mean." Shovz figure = 20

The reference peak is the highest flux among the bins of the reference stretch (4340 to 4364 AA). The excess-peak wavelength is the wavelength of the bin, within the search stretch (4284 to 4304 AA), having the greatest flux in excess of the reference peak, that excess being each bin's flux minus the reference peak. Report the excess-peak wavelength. 4286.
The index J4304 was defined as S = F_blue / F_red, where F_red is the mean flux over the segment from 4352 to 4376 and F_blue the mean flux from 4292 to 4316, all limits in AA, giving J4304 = 0.8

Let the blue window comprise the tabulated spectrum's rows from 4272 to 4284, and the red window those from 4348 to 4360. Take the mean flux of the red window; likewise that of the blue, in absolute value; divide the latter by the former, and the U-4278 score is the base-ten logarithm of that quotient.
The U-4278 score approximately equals -0.12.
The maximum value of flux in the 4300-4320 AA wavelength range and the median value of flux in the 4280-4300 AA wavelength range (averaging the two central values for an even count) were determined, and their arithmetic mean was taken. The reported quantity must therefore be 17.7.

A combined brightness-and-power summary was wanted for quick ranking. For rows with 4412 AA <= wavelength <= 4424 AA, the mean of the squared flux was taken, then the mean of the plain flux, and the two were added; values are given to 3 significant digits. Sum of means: 279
